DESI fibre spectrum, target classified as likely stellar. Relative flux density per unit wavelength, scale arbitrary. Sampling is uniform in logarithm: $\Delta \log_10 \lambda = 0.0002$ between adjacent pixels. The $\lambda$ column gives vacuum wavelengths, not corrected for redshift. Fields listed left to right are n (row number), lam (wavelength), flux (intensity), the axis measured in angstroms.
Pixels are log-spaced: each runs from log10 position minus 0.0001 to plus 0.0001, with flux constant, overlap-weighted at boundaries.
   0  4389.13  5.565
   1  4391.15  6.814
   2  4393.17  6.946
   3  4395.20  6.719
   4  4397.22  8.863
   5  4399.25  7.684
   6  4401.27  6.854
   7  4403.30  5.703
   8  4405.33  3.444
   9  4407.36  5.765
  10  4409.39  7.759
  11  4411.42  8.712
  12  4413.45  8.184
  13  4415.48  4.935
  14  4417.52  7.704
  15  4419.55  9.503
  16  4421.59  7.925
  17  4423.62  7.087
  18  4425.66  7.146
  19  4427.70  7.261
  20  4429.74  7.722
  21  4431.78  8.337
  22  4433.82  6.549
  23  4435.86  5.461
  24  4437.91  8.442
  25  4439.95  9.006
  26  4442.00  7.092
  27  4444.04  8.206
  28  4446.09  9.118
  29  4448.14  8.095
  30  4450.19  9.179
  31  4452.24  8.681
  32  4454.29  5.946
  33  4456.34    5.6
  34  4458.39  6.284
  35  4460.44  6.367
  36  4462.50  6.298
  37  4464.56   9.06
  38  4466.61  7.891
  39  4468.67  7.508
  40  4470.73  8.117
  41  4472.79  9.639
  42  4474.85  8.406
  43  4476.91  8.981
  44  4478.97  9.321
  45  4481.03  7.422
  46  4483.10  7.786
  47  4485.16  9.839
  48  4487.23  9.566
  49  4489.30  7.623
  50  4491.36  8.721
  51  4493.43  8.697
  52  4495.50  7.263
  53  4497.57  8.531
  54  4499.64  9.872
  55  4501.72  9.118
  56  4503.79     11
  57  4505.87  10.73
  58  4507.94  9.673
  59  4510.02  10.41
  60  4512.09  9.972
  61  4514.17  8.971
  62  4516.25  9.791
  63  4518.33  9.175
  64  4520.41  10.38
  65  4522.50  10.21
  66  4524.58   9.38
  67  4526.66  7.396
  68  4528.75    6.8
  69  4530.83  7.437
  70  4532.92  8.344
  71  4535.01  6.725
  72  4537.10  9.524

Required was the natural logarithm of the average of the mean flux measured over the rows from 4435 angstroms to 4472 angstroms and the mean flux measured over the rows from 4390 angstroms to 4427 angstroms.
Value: 1.99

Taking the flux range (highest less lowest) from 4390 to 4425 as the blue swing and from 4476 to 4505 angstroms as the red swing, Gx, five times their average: 24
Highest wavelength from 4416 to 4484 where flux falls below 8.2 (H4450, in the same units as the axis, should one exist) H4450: 4483.10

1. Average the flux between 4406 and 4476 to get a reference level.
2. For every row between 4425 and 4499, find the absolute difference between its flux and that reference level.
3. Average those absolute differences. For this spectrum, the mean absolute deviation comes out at 1.0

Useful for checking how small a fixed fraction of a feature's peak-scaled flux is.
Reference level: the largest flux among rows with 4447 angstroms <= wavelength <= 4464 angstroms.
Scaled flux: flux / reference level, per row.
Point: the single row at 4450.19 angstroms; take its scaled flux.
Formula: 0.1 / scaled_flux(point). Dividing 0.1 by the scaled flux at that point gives 0.100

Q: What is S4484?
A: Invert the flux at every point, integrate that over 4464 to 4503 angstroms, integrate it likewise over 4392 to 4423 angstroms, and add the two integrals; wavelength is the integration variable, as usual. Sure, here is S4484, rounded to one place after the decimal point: 9.2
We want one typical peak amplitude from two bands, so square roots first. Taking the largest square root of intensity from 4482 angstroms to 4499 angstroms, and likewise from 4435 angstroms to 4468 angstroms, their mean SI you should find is 3.08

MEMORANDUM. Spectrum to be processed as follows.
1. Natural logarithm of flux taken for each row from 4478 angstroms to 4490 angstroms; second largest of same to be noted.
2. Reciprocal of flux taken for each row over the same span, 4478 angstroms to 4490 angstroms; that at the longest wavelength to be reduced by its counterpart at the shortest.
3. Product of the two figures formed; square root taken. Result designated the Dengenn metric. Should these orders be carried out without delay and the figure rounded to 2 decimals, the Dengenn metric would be 0.23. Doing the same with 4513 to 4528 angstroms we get 0.23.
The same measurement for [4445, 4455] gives 0.36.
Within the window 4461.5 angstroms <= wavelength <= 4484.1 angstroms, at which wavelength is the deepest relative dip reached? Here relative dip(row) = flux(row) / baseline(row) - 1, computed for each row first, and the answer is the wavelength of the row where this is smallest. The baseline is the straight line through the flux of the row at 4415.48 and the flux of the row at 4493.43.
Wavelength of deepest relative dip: 4462.50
